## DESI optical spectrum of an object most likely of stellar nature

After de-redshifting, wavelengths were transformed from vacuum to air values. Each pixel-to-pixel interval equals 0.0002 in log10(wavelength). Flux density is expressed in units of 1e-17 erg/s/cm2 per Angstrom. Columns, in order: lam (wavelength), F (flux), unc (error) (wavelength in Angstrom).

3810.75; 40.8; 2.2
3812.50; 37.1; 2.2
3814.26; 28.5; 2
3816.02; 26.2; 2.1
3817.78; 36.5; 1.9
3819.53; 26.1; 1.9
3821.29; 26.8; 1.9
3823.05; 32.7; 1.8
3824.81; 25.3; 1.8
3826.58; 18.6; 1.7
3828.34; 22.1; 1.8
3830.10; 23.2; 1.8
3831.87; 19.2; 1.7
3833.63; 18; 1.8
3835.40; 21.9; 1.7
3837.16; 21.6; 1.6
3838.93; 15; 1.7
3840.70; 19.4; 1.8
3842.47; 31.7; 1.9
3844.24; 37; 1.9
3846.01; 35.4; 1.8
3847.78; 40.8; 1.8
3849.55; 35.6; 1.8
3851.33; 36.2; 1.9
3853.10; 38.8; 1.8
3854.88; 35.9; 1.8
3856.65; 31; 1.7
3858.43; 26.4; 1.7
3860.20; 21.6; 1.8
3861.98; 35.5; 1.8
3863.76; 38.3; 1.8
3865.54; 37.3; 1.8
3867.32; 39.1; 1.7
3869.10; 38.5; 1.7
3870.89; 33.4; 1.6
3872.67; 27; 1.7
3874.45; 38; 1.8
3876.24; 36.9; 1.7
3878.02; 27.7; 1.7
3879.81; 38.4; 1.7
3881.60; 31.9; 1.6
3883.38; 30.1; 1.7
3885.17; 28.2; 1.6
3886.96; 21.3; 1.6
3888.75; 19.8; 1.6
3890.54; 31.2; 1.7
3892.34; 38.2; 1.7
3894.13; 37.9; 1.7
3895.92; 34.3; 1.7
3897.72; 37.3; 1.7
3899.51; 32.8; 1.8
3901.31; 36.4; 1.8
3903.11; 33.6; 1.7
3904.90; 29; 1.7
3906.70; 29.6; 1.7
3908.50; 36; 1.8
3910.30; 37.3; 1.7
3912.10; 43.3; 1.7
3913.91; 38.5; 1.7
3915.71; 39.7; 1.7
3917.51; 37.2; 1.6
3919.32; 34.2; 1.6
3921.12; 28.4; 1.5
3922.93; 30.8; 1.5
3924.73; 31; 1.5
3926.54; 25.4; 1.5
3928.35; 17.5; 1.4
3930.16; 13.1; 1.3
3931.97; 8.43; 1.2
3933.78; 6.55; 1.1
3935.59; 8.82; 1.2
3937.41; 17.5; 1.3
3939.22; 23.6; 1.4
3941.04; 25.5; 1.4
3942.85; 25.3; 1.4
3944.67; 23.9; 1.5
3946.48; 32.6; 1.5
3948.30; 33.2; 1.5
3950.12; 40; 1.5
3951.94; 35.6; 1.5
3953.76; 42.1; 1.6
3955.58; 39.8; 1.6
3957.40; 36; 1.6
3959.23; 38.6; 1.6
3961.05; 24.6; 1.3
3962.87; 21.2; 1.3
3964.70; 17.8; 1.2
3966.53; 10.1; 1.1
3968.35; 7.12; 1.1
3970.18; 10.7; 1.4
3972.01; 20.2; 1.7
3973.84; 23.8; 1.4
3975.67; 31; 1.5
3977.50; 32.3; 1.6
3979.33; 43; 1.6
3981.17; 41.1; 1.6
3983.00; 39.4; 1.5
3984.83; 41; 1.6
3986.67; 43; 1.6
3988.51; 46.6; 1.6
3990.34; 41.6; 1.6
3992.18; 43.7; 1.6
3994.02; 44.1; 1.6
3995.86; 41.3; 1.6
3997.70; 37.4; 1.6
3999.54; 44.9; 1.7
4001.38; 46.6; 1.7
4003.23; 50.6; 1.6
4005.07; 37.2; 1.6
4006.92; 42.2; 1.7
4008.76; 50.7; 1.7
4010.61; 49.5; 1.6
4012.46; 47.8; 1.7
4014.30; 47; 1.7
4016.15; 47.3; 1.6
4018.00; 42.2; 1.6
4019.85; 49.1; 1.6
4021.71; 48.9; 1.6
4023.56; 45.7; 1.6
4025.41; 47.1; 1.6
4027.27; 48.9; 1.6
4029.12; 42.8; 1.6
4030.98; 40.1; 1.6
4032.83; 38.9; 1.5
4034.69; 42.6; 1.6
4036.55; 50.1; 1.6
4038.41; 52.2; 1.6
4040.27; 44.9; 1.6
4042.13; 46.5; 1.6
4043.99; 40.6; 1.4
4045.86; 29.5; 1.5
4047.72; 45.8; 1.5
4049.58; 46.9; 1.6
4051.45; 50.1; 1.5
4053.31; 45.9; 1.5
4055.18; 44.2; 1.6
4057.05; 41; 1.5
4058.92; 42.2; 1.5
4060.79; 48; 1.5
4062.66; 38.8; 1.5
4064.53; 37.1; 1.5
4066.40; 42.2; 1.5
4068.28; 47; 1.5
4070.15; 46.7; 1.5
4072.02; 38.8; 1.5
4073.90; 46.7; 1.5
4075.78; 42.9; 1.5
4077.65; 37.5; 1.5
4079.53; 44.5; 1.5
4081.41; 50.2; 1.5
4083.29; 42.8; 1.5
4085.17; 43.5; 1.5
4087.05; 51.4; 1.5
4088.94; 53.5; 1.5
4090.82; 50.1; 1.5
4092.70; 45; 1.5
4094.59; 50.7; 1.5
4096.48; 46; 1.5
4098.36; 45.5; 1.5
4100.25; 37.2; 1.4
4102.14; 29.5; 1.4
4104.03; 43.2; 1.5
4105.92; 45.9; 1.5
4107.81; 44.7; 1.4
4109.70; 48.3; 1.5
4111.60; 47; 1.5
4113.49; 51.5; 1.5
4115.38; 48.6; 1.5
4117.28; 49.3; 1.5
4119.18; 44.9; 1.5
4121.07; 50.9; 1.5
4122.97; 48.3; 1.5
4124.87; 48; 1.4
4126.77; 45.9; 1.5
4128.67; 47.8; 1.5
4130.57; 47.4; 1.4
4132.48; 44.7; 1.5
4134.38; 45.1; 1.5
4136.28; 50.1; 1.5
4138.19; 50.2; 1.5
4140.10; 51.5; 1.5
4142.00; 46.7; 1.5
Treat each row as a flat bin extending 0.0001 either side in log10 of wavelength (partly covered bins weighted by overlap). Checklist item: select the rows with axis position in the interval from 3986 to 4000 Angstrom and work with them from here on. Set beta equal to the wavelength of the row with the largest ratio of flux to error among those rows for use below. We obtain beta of 3988.51 Angstrom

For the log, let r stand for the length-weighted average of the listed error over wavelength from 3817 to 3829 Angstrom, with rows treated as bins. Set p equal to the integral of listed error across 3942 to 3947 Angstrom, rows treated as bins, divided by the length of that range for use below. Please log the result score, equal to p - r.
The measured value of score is -0.36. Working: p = 1.47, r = 1.83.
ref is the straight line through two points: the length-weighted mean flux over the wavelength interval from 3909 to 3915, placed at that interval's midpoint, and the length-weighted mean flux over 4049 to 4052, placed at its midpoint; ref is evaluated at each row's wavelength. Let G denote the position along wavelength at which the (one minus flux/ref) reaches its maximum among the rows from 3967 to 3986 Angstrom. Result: 3968.35 Angstrom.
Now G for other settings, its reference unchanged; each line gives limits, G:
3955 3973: 3968.35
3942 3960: 3944.67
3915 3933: 3931.97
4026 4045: 4032.83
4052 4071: 4064.53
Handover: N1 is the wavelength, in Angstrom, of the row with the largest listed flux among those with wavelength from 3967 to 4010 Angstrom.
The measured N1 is 4008.76 Angstrom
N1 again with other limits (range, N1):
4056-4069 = 4060.79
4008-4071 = 4038.41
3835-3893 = 3847.78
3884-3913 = 3912.10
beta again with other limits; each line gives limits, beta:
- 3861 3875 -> 3867.32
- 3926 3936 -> 3926.54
